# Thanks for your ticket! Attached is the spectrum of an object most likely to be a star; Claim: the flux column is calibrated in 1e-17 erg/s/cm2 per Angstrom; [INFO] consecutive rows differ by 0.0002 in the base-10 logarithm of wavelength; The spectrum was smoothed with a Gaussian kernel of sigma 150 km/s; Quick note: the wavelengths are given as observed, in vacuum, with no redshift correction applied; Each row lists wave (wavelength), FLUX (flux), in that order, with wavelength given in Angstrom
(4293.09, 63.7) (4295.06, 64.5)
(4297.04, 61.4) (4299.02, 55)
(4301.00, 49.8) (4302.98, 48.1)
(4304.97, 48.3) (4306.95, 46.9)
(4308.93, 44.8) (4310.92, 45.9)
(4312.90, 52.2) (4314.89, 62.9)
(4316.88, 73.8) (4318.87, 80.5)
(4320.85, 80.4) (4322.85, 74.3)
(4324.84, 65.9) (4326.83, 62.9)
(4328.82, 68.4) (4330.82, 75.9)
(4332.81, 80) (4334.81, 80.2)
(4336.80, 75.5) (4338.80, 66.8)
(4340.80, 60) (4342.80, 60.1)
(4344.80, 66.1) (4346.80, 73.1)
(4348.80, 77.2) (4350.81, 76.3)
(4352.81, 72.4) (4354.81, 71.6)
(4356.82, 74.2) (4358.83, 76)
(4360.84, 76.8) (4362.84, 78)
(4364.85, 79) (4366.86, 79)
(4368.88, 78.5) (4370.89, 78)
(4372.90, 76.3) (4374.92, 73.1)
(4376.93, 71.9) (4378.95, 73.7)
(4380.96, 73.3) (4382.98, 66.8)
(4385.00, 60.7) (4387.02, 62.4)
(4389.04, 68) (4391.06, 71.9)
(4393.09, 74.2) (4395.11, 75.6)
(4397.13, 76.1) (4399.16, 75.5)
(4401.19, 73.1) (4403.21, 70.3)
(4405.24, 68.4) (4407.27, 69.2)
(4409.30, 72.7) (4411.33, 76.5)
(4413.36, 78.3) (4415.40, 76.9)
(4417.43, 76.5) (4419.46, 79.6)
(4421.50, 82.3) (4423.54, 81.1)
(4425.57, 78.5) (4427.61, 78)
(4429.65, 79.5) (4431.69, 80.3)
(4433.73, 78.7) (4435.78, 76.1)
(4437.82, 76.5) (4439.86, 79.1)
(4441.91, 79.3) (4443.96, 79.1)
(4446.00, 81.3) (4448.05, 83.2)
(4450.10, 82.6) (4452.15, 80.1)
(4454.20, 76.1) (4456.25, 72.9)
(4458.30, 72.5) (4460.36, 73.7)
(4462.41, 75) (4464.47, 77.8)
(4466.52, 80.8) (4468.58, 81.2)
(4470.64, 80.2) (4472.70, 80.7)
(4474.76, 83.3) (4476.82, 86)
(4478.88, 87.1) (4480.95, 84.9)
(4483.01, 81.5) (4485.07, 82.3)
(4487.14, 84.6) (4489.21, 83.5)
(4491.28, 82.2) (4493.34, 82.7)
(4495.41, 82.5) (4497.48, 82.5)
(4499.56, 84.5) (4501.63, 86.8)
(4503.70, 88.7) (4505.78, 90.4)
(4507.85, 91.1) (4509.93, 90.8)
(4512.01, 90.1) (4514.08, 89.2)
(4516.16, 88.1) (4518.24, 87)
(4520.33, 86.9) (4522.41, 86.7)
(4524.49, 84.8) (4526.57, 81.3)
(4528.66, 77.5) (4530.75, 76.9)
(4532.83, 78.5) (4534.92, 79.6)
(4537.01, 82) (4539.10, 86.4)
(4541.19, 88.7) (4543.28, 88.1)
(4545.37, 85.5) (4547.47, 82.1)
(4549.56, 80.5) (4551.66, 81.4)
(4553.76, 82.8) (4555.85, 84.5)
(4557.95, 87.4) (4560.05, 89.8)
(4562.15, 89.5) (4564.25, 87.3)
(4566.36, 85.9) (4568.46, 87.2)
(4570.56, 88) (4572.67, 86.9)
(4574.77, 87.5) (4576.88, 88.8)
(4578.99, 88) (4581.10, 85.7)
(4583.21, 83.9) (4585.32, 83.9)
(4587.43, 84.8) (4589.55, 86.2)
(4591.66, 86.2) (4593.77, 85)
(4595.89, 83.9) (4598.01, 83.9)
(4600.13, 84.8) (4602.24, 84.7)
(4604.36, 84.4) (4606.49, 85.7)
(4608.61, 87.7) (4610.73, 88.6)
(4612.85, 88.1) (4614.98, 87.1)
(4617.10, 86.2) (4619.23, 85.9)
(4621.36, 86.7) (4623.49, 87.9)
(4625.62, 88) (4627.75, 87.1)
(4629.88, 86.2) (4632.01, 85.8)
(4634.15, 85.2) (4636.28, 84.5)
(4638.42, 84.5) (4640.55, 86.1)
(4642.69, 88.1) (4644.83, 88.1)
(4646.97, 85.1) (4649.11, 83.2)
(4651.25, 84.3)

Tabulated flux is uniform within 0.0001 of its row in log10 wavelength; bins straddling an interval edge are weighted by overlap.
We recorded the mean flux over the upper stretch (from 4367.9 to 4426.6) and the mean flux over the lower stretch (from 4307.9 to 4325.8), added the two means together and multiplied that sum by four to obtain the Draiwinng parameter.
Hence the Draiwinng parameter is 553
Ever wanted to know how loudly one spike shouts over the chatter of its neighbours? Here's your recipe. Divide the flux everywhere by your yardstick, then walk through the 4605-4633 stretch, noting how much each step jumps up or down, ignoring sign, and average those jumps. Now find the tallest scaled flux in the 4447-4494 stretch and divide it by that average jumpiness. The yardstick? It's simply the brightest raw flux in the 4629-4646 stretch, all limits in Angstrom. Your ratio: 106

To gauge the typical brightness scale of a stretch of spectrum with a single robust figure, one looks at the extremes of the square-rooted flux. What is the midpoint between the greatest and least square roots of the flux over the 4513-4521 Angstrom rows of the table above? 9.4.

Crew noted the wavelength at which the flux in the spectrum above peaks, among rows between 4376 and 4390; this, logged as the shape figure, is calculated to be 4378.95 Angstrom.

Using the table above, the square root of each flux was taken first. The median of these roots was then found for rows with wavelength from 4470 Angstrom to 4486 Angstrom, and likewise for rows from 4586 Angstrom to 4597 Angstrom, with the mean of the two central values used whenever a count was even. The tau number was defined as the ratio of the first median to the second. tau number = 0.99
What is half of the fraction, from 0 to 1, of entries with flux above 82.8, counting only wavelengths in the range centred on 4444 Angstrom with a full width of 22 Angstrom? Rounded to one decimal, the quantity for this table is 0.0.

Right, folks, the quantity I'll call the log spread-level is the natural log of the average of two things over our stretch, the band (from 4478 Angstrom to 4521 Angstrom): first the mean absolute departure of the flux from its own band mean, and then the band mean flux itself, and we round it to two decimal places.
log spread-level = 3.79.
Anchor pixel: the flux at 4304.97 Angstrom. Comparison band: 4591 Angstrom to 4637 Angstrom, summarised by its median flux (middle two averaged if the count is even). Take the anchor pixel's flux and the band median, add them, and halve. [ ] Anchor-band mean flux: 67.2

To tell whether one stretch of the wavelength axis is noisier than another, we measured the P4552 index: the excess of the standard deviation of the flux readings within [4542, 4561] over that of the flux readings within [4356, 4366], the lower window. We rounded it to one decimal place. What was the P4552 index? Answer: 1.4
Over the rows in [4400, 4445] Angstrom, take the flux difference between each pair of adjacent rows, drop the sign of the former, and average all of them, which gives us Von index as 1.73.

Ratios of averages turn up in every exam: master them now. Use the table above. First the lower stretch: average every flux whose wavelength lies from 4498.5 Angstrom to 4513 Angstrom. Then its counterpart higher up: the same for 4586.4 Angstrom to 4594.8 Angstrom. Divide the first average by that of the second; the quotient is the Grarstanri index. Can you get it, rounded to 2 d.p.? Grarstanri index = 1.04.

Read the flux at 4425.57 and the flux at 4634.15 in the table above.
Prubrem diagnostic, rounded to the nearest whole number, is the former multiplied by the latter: 6688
